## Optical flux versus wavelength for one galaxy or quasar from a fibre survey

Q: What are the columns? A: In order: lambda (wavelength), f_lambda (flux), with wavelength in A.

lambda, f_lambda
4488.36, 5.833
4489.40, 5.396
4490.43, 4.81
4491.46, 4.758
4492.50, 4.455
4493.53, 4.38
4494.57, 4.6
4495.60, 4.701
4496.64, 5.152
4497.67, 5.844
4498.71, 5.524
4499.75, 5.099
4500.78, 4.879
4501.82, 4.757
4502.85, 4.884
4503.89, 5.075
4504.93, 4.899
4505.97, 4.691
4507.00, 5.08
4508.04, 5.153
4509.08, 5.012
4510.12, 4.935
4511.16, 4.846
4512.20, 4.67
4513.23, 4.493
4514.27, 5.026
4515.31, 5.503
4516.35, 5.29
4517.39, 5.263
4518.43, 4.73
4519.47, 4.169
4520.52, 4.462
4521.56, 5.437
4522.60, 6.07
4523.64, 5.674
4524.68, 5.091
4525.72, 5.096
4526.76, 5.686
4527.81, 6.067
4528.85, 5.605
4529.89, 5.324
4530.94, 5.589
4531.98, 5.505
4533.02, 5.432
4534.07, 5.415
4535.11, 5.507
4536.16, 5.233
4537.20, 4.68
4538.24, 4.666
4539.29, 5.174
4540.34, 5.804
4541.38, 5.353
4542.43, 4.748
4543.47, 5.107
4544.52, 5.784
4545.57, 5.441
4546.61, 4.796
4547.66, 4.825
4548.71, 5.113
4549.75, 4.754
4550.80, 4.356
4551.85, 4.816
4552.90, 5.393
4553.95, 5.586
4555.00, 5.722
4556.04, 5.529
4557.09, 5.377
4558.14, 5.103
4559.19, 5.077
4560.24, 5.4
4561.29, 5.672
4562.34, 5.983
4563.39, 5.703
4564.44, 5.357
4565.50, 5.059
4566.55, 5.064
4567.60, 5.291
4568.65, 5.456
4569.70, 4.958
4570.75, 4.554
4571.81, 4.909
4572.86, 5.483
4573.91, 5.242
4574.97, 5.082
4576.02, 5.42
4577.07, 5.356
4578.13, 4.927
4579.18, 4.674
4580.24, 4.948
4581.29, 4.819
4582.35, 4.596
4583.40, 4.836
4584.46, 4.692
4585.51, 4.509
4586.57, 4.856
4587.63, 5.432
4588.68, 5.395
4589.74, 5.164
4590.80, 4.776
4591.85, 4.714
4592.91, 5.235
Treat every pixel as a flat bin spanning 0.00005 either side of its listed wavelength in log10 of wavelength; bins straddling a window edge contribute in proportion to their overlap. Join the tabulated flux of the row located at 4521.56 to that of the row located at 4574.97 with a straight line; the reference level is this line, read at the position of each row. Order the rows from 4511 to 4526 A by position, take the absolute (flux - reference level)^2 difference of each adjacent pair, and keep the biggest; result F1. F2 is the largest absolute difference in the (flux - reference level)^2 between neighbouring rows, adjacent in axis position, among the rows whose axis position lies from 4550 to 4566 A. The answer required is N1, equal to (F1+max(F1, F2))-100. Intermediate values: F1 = 1.1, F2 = 0.6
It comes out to -97.77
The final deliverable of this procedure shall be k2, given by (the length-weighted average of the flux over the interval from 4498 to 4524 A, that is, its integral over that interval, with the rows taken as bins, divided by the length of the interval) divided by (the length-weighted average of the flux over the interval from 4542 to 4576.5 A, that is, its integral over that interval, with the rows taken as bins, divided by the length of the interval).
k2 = 0.96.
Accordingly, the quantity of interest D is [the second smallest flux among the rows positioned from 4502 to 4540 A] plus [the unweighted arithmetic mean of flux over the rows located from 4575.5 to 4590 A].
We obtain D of 9.4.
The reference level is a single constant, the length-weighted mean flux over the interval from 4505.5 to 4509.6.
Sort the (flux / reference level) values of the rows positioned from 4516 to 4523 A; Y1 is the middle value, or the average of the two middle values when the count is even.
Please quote 1.05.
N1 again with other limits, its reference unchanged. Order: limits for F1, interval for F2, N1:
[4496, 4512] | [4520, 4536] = -98.52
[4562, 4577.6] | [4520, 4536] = -98.66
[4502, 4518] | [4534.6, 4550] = -98.42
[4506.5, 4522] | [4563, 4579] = -97.77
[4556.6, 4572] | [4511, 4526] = -98.47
